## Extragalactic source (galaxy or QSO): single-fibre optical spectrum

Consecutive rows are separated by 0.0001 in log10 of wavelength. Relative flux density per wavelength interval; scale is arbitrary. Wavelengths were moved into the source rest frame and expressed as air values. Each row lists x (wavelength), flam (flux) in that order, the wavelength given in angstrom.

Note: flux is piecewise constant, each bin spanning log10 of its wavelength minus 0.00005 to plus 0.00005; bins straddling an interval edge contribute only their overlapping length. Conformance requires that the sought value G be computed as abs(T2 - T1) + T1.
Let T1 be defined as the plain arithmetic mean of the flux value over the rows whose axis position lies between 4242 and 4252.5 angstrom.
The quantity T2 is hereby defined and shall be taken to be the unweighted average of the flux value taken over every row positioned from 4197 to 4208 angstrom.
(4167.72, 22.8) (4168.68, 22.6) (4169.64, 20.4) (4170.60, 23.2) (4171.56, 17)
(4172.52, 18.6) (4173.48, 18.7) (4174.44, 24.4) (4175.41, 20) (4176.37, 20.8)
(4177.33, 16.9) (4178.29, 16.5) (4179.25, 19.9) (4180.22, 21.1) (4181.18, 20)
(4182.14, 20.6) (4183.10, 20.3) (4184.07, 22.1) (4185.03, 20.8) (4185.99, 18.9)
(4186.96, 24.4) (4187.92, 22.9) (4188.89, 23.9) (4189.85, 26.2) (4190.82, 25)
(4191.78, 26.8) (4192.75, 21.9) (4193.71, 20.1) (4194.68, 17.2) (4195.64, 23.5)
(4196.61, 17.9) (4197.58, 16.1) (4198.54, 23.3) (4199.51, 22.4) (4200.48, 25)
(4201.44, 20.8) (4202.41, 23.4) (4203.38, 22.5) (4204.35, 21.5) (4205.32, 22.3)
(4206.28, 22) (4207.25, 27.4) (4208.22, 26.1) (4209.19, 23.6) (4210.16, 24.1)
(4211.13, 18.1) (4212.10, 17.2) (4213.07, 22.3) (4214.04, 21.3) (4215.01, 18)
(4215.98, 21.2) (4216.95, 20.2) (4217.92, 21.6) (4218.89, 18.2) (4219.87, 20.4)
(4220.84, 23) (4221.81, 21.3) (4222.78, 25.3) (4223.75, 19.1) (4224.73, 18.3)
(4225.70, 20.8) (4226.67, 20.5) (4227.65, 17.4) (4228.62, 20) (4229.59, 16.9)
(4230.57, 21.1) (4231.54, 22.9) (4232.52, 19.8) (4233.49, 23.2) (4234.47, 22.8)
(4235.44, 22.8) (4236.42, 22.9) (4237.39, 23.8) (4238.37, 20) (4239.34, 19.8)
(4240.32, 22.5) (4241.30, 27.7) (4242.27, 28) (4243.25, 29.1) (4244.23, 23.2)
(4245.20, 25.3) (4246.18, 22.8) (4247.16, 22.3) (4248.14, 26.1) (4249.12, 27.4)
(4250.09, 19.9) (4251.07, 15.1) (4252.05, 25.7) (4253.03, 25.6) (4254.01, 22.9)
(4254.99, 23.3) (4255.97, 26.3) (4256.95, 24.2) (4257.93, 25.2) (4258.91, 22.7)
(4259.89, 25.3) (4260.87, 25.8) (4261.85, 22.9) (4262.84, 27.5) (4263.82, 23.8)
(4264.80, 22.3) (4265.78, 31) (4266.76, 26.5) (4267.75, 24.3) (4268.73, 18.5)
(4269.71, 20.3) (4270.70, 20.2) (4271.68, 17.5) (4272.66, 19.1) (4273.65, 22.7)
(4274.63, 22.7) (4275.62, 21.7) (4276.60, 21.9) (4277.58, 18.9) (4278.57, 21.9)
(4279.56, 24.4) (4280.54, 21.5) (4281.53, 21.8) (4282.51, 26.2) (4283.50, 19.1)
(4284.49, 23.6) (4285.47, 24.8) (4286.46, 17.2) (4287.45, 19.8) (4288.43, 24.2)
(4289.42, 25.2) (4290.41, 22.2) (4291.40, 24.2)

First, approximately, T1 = 24.1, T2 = 22.4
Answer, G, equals 25.7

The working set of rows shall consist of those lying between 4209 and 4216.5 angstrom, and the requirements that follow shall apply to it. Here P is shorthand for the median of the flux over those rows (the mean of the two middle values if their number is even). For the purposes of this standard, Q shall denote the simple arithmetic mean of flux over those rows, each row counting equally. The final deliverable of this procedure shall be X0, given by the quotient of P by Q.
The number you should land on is 1.03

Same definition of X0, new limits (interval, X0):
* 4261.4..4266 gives 0.93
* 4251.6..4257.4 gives 1.01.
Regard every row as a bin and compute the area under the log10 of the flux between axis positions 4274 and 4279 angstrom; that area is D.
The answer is 6.7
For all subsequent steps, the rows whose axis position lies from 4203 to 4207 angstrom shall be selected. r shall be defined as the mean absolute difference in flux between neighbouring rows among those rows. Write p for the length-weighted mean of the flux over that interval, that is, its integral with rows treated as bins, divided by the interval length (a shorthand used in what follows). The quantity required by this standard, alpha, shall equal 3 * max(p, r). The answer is 67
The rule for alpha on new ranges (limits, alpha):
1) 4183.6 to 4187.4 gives 65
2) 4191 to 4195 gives 66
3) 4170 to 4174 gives 58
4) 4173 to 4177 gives 62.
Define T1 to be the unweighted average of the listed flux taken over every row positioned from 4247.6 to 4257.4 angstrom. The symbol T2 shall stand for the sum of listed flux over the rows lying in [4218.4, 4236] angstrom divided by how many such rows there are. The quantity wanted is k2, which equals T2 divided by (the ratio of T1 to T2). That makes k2 18.2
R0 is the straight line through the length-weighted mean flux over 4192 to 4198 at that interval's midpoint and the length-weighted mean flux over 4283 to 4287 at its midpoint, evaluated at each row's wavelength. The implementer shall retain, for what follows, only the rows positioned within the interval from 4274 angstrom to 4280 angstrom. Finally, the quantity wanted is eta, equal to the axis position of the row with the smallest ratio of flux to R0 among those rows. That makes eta 4277.58 angstrom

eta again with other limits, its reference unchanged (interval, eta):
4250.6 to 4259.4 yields 4251.07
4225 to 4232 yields 4229.59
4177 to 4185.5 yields 4178.29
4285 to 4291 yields 4286.46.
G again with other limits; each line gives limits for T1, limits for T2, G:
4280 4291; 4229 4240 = 23.2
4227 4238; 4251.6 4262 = 24.5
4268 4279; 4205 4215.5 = 22.0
